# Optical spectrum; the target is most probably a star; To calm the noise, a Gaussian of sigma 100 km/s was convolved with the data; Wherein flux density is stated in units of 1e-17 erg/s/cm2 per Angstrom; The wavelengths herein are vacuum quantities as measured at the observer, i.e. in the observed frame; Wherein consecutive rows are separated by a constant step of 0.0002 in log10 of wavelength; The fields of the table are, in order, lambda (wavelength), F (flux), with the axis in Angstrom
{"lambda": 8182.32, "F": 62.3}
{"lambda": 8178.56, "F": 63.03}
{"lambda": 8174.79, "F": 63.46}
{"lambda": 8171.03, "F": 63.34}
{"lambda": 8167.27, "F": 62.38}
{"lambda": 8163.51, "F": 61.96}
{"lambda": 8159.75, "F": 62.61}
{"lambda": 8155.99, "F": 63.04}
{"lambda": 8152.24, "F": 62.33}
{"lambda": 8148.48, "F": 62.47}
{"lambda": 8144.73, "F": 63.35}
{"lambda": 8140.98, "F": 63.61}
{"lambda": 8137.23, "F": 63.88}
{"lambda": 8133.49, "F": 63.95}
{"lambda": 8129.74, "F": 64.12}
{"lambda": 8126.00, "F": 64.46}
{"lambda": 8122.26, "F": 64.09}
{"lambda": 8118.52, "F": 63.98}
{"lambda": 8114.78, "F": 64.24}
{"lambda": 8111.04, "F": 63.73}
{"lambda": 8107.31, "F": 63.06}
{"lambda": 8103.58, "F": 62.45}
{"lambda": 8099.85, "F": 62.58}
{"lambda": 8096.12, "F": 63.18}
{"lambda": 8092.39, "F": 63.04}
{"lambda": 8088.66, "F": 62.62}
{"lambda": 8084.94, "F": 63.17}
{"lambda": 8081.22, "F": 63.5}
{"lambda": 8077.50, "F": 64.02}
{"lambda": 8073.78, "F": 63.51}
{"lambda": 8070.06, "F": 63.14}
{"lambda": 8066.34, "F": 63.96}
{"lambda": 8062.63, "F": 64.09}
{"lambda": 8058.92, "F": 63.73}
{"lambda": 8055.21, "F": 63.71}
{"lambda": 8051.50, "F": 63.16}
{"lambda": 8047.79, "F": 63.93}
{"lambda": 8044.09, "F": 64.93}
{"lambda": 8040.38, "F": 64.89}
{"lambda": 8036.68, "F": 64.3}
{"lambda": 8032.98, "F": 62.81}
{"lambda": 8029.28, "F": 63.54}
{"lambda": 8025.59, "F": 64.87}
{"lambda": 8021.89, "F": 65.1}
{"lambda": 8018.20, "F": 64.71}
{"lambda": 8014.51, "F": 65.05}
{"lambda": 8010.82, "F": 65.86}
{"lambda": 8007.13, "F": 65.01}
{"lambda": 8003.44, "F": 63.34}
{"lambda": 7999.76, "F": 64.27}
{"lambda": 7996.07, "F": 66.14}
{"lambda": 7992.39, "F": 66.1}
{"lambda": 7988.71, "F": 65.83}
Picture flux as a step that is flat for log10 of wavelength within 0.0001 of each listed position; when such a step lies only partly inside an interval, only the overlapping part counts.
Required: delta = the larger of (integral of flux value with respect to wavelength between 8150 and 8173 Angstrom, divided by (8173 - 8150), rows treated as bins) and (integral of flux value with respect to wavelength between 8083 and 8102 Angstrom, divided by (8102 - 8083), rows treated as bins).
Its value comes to 62.9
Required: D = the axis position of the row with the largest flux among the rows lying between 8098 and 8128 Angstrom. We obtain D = 8126.00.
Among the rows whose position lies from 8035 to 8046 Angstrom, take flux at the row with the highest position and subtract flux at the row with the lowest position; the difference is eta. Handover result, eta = 0.6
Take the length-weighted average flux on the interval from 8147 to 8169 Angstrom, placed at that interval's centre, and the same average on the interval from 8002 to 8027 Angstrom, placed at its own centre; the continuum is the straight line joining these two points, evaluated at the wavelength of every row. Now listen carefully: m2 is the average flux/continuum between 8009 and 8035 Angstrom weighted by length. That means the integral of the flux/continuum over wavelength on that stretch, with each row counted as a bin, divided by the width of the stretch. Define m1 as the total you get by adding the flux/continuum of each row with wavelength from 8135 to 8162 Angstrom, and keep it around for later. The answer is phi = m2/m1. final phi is 0.142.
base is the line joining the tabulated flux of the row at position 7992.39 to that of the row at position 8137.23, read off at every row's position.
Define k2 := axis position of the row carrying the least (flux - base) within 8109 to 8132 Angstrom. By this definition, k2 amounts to 8111.04 Angstrom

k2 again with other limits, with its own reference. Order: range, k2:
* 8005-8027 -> 8018.20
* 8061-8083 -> 8070.06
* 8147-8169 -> 8163.51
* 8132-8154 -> 8152.24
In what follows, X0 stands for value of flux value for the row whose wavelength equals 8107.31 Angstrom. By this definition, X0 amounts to 63.06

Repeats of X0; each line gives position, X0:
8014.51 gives 65.05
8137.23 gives 63.88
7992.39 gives 66.1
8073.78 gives 63.51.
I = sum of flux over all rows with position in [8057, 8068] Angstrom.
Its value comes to 192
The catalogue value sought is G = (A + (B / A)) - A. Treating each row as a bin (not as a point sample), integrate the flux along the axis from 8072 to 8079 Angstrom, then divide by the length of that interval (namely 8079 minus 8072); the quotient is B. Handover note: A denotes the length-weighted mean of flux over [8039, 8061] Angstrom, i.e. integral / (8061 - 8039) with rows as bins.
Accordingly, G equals 1.00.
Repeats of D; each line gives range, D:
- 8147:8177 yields 8174.79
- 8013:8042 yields 8021.89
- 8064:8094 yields 8077.50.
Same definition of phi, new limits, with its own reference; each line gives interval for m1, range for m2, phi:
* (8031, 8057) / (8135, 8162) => 0.145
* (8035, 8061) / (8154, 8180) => 0.145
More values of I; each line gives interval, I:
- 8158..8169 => 187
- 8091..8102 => 189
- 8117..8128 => 193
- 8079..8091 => 189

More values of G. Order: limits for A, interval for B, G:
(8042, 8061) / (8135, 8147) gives 1.00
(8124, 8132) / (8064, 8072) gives 0.99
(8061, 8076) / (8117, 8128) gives 1.01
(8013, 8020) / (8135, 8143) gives 0.98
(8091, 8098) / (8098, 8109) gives 0.99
